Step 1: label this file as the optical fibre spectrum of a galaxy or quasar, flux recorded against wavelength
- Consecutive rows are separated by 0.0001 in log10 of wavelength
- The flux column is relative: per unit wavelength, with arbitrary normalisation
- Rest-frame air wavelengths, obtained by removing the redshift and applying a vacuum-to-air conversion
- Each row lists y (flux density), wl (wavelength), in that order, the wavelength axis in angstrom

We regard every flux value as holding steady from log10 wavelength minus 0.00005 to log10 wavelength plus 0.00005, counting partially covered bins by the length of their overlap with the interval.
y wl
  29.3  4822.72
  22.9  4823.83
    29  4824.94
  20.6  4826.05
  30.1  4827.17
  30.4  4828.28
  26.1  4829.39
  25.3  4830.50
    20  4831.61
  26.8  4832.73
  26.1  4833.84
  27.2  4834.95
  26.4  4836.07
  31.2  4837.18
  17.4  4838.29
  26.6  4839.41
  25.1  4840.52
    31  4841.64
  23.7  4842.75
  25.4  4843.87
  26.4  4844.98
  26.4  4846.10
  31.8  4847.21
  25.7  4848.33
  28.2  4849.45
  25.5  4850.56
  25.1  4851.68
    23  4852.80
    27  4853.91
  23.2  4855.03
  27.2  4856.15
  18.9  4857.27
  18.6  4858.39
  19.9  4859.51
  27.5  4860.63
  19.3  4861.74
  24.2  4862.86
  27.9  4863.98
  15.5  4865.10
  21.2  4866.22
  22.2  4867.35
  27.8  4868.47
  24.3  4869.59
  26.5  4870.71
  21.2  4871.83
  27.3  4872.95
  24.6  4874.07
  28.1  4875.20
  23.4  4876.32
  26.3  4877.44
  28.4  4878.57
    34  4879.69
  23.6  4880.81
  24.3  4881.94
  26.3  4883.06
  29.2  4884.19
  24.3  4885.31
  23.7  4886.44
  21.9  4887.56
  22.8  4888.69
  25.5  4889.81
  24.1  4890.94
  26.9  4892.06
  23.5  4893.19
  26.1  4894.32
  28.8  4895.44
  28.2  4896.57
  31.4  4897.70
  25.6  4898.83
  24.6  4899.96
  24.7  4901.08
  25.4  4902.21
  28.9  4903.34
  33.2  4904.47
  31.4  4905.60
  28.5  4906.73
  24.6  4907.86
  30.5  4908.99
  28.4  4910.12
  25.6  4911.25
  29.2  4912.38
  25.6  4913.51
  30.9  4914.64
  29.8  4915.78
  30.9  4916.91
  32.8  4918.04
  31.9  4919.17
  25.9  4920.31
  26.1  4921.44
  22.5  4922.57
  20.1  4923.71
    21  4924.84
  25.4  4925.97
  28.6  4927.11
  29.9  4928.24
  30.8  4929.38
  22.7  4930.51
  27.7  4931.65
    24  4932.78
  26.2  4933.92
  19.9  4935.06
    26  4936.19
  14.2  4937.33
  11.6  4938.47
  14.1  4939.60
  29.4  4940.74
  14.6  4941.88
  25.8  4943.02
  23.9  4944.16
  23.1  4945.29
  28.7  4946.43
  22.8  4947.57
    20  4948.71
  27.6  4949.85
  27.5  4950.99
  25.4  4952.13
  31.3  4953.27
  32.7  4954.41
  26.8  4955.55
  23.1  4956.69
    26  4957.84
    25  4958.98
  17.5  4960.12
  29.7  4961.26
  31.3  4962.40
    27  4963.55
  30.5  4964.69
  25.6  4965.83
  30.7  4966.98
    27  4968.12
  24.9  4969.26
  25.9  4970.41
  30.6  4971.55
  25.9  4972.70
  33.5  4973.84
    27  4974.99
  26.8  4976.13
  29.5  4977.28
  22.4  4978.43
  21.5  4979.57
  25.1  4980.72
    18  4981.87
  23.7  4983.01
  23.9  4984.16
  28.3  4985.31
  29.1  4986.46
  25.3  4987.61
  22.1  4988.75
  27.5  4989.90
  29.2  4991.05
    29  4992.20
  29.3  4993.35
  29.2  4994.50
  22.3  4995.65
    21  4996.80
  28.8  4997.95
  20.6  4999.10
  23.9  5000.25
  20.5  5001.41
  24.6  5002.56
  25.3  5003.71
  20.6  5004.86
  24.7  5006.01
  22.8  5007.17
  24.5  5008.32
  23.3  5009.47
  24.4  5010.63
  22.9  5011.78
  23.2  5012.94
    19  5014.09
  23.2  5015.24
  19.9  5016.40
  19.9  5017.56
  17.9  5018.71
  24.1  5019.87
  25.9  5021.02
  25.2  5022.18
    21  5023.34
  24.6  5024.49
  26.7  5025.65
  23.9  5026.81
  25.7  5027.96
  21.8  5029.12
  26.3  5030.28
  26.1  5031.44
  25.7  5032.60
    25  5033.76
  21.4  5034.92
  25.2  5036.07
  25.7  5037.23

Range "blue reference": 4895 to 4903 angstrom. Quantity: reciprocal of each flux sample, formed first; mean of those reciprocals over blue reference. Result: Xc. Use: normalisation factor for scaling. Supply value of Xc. 0.037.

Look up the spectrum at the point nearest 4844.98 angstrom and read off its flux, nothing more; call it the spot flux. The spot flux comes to 26.4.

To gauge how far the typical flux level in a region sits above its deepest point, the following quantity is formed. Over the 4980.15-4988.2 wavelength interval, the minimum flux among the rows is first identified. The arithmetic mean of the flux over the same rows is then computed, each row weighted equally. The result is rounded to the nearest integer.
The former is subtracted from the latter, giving 7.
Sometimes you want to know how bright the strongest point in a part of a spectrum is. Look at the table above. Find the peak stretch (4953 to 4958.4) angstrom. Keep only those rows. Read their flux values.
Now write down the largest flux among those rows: 32.7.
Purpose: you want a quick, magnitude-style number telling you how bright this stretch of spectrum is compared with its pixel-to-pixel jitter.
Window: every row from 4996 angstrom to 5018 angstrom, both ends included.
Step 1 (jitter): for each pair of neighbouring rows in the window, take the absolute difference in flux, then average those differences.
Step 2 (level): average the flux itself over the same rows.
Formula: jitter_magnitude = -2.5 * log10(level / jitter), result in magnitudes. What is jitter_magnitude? -2.17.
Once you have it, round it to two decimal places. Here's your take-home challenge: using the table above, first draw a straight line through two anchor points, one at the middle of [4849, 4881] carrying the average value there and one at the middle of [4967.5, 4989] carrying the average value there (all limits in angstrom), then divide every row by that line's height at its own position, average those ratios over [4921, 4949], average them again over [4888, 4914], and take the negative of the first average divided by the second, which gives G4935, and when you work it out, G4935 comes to -0.84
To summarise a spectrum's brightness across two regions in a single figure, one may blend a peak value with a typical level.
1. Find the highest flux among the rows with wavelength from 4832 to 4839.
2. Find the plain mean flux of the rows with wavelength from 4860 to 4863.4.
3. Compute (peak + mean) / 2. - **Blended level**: 27.4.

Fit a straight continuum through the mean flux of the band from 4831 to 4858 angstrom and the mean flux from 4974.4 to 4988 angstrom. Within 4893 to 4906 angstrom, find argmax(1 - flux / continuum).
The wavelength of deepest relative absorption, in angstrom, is 4893.19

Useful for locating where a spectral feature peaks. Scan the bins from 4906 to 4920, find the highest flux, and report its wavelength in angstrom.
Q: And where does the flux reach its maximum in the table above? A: 4918.04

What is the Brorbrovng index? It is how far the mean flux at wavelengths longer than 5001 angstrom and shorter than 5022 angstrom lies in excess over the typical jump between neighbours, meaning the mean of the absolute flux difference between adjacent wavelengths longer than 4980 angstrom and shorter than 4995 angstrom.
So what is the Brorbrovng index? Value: 19.9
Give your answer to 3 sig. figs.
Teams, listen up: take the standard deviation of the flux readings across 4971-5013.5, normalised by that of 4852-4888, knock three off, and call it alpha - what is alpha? -2.08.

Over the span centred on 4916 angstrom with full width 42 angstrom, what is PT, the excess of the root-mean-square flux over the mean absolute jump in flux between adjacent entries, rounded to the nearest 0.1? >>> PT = 24.4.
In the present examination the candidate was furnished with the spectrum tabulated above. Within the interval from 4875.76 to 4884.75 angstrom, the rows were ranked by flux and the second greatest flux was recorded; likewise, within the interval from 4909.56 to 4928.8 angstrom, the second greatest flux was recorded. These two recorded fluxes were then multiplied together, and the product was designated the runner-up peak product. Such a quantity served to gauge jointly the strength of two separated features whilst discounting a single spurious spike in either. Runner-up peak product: 931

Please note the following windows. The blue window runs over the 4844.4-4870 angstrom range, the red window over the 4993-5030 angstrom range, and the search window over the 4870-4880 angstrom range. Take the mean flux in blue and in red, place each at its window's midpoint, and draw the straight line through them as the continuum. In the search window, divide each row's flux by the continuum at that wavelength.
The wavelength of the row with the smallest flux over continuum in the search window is 4871.83 angstrom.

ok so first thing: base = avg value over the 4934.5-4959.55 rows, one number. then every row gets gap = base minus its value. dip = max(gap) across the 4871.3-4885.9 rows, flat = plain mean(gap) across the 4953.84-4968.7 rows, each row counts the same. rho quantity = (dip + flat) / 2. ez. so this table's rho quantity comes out -0.6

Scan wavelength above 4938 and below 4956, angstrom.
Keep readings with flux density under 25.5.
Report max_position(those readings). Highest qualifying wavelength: 4952.13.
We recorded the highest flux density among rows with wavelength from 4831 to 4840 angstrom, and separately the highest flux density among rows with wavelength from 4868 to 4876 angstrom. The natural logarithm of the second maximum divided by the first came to -0.105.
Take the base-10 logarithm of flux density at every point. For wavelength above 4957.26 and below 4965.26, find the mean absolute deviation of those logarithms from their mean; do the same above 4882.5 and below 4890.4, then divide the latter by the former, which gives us 0.55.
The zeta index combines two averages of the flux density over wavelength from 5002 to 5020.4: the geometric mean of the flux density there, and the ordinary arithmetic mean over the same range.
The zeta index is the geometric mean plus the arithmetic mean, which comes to 44.9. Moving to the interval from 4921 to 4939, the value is 46.4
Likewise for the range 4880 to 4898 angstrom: 51.2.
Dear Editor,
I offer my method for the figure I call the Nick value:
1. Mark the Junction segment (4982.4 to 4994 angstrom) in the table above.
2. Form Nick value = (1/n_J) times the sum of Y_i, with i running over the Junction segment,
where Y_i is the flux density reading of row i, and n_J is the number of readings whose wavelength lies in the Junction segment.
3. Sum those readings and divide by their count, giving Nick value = 26.7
